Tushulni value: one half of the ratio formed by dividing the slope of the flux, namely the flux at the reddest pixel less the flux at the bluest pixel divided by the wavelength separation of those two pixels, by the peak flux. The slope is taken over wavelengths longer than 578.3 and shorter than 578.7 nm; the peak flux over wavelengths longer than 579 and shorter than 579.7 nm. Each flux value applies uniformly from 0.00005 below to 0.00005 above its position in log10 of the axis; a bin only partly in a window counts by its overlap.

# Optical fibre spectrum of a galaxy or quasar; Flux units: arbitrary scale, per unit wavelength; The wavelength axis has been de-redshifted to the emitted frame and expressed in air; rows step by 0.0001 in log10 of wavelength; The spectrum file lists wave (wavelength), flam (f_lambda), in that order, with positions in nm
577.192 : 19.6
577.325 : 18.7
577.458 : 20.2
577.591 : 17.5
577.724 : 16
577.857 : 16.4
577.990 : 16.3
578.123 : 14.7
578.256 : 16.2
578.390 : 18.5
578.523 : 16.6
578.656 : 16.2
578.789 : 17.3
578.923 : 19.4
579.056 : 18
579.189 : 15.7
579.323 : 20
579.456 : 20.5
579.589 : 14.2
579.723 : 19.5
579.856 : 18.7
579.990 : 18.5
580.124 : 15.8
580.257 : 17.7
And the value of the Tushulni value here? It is -0.21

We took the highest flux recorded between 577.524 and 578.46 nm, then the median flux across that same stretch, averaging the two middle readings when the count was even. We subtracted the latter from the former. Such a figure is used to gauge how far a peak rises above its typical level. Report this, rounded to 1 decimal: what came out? 2.2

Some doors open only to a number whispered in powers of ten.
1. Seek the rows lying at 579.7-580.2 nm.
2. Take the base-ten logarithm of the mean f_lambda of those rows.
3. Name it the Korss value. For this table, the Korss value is 1.26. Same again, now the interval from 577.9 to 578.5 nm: 1.22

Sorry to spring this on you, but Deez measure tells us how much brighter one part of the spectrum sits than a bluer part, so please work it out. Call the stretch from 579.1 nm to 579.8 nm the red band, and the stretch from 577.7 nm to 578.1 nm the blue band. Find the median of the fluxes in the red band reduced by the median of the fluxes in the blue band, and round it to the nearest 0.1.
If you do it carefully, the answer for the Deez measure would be 3.2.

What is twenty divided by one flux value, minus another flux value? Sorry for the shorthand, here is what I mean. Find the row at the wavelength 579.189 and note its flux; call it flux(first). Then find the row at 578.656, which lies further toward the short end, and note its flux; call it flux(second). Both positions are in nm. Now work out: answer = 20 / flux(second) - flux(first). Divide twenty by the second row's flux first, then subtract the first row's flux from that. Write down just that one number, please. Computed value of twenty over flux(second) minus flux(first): -14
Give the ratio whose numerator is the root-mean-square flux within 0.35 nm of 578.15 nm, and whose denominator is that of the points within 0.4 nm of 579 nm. 0.92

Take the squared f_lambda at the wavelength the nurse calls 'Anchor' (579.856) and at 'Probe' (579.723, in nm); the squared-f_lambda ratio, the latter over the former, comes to 1.09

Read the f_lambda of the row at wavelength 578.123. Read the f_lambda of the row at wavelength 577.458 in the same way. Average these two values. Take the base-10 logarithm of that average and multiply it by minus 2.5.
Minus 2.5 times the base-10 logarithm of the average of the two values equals -3.10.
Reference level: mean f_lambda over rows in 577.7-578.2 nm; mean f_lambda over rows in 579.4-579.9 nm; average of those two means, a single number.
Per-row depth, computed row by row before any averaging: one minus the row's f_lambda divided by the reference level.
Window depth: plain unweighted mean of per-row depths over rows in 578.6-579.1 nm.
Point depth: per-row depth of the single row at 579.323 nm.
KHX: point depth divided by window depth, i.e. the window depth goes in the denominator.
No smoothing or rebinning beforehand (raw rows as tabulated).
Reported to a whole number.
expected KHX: 4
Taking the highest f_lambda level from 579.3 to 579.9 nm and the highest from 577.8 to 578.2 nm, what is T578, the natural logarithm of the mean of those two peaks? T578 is 2.92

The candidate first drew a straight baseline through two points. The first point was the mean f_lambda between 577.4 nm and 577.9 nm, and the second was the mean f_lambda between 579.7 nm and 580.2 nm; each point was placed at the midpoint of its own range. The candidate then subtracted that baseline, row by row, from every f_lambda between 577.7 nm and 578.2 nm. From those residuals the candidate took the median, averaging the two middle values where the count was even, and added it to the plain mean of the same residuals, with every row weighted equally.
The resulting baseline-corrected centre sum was -3.2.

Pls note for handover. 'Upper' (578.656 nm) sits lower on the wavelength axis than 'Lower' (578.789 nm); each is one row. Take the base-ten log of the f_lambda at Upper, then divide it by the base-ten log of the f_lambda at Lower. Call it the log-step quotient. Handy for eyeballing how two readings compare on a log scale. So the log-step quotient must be 0.98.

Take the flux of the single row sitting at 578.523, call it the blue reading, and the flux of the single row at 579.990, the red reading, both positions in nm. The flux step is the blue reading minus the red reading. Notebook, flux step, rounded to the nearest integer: -2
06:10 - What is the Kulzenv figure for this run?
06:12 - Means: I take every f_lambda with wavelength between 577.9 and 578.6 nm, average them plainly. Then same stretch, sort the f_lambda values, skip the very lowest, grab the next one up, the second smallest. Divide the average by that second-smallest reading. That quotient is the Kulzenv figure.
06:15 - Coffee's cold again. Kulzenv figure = 1.02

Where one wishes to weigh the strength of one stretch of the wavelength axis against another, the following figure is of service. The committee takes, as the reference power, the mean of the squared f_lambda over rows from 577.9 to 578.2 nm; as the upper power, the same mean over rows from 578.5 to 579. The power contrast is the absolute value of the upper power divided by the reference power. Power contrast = 1.26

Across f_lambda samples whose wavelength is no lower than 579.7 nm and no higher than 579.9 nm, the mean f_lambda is 19.1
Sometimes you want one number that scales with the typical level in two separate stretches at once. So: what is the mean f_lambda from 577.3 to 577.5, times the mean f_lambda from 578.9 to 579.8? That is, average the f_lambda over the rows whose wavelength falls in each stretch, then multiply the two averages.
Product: 354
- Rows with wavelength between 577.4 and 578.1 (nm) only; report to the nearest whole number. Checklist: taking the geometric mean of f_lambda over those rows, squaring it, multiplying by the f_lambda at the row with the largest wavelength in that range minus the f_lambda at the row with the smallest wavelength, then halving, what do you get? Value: -578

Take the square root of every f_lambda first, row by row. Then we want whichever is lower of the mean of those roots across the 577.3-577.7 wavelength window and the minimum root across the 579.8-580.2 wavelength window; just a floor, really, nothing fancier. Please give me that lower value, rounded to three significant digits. 3.97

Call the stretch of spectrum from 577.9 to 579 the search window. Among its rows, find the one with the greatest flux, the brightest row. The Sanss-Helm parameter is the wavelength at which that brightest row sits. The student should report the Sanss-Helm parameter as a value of 578.923 nm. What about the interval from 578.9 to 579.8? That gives 579.456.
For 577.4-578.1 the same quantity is 577.458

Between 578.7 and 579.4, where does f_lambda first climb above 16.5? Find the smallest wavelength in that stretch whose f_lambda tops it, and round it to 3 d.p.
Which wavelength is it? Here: 578.789 nm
